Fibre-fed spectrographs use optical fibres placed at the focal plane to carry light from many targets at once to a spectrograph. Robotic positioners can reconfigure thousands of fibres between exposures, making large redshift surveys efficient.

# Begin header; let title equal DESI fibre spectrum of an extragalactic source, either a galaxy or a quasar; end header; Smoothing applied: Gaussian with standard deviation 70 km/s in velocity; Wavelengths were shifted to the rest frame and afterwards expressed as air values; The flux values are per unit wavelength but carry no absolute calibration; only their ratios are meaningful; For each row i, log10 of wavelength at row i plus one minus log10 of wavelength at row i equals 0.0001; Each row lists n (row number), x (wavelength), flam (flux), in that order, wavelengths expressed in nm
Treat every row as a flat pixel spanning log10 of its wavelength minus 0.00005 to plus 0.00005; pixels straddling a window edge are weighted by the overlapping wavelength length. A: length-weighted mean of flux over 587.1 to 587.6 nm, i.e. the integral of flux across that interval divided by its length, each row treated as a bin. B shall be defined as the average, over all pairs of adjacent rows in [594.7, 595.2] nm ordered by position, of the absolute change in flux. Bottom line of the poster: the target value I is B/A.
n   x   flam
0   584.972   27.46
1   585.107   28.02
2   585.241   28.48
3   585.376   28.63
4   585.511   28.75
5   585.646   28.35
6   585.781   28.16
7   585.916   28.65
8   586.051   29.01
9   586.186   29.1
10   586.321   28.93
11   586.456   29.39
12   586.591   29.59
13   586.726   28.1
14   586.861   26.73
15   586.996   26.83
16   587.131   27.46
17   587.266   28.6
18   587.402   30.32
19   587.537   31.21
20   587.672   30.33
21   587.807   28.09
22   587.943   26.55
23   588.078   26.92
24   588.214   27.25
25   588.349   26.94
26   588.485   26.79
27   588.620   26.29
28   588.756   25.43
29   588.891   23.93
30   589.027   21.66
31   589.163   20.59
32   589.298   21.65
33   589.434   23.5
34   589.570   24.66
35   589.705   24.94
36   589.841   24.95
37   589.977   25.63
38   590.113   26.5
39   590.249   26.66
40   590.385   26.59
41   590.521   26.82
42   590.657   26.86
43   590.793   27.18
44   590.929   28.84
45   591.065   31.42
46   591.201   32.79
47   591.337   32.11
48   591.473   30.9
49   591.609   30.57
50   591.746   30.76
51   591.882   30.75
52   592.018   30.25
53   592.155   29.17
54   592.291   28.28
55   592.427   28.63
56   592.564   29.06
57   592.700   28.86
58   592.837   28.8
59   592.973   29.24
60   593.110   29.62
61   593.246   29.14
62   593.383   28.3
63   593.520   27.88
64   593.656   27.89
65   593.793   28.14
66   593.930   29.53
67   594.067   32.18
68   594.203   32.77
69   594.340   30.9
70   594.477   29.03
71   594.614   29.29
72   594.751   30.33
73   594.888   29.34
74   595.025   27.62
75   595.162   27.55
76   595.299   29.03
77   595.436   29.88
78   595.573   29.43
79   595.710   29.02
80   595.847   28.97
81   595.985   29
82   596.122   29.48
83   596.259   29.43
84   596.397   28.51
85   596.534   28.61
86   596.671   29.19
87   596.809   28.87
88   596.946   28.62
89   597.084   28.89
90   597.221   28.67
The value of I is 0.031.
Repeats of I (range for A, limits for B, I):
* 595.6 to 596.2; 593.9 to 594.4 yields 0.058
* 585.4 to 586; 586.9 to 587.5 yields 0.041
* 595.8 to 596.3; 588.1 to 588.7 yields 0.011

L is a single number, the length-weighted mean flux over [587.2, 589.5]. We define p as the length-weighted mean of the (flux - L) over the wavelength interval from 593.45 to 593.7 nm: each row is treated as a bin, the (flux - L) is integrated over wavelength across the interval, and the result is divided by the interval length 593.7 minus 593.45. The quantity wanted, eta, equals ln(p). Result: 0.5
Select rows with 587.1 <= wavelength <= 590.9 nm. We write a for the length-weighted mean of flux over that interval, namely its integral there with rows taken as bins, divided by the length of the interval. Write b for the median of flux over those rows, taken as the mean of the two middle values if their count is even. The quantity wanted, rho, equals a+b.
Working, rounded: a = 26.2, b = 26.6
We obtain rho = 53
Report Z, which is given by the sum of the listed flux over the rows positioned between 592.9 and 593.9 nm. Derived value 200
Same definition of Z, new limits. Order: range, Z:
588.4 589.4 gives 166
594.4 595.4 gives 202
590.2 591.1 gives 194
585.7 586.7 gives 203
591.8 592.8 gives 205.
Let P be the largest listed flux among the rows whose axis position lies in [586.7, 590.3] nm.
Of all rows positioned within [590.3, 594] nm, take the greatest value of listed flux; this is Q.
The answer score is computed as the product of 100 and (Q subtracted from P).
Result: -158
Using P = 31.21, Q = 32.79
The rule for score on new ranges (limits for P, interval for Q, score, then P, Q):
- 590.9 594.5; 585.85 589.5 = 158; 32.79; 31.21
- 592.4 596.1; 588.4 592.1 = -2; 32.77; 32.79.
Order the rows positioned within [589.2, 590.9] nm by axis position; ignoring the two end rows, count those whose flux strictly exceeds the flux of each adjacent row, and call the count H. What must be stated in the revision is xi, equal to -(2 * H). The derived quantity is -2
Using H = 1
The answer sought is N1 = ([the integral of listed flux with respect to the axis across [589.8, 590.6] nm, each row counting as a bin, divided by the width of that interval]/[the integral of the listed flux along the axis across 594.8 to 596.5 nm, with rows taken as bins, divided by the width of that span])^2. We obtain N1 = 0.82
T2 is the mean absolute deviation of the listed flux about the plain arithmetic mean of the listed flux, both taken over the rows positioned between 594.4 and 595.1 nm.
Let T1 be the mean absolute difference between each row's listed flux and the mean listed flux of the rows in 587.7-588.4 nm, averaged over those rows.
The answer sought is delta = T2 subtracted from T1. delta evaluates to -0.2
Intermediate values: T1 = 0.42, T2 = 0.6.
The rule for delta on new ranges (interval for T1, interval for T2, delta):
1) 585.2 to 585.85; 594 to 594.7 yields -1.2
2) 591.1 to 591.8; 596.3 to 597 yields 0.6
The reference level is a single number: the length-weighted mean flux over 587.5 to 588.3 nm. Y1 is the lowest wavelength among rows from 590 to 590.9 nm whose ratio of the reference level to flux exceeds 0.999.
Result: 590.113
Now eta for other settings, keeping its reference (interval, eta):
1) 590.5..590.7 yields -0.5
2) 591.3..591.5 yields 1.7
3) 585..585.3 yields 0.6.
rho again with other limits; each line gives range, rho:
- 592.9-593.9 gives 57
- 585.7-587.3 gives 57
